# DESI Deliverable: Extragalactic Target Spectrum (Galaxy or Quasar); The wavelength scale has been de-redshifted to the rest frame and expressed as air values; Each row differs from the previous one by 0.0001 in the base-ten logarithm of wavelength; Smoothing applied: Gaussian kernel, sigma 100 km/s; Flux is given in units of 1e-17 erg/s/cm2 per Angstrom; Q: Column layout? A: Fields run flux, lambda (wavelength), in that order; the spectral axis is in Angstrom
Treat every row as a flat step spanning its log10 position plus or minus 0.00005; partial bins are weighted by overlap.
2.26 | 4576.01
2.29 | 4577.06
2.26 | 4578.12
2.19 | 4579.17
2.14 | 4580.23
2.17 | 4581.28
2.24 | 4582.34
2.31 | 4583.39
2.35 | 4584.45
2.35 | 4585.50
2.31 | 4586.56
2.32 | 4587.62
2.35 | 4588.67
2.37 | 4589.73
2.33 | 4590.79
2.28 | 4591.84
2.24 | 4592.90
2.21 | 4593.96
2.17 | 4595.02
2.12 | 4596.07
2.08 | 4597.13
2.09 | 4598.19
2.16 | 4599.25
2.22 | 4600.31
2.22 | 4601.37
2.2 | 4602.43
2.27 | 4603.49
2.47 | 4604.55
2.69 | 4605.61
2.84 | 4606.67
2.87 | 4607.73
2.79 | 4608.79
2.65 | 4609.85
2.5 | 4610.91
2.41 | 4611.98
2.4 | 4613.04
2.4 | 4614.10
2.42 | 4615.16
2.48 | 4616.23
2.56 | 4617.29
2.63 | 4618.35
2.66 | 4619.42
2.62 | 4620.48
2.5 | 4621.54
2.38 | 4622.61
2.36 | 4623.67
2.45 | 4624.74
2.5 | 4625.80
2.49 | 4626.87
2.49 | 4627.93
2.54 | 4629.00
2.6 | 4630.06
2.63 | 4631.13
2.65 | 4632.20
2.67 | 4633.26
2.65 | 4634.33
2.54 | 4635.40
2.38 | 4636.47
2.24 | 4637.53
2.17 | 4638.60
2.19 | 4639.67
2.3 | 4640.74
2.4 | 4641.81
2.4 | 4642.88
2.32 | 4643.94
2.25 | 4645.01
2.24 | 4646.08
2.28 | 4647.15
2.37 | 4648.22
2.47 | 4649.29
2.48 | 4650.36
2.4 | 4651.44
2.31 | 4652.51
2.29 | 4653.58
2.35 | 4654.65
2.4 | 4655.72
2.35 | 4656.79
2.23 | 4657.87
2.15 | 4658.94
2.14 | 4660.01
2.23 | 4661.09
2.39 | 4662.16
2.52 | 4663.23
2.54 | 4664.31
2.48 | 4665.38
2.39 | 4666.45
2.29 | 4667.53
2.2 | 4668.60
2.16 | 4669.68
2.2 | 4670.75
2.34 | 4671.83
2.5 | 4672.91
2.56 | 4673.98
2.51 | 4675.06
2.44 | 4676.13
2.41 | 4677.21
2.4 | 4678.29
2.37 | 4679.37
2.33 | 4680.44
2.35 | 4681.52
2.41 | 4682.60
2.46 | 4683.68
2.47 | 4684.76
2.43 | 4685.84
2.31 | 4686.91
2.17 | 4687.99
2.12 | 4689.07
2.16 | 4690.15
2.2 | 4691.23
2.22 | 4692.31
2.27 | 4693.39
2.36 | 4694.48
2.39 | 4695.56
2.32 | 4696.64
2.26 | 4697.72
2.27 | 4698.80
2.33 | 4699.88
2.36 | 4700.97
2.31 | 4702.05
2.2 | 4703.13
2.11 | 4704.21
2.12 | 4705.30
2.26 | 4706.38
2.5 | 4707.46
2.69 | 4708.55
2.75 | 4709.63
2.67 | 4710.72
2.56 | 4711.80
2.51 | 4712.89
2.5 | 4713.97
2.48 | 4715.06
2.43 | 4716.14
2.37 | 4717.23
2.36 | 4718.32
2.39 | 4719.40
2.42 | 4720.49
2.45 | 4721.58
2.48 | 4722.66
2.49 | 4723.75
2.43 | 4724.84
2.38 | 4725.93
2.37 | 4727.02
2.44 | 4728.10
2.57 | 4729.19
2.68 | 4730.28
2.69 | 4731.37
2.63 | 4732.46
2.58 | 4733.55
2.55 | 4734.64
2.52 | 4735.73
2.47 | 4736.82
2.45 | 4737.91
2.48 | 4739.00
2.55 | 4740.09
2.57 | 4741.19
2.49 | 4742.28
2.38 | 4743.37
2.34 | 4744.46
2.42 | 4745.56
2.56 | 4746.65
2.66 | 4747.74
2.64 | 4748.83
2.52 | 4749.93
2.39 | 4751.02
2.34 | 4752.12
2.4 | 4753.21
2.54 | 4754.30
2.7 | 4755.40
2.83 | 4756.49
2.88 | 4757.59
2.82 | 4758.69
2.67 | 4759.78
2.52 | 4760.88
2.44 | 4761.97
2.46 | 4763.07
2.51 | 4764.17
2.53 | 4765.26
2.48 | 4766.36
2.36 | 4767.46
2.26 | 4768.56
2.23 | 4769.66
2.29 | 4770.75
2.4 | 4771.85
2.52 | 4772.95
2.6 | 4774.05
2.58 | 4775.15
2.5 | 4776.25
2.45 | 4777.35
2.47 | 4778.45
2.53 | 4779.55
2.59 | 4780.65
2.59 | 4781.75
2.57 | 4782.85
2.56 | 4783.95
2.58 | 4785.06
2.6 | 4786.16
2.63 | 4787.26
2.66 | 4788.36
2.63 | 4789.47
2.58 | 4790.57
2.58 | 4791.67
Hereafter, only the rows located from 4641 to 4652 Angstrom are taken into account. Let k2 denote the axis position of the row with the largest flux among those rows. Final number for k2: 4650.36 Angstrom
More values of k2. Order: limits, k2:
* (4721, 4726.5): 4723.75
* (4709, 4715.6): 4709.63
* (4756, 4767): 4757.59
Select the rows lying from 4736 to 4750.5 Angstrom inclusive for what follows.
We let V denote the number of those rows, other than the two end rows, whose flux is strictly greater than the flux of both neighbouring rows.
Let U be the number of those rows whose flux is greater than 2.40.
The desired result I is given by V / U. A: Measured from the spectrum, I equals 0.18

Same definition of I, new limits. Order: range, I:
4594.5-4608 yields 0.00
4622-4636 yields 0.18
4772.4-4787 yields 0.08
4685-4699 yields 1.00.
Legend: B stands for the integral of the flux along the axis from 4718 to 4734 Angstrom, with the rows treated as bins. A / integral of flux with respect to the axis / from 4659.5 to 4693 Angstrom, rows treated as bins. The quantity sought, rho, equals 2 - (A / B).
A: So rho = 0.0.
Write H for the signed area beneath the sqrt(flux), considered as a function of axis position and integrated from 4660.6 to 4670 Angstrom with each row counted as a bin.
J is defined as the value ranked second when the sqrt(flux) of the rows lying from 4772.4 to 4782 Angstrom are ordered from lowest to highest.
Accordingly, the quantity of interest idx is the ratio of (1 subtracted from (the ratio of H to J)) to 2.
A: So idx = 4.1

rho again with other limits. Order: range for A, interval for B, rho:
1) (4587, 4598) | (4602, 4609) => 0.6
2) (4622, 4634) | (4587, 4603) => 1.1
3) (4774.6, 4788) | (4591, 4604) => 0.8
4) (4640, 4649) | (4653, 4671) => 1.5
